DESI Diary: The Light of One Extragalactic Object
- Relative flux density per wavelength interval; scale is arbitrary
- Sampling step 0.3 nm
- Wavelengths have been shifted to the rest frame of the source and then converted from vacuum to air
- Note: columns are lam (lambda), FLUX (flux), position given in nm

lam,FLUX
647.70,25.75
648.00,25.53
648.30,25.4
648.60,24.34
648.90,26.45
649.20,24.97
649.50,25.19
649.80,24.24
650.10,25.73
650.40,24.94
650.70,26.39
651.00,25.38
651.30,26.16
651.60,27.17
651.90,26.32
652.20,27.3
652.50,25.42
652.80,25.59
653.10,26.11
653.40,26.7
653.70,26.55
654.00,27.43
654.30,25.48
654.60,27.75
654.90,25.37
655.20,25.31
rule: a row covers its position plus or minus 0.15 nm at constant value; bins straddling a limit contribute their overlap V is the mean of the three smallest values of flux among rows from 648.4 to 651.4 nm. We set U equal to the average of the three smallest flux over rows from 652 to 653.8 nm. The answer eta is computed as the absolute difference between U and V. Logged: 1.20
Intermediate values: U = 25.7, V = 24.5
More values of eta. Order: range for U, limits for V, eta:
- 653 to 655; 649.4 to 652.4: 0.86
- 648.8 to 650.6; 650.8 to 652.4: 1.24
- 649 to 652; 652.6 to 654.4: 1.01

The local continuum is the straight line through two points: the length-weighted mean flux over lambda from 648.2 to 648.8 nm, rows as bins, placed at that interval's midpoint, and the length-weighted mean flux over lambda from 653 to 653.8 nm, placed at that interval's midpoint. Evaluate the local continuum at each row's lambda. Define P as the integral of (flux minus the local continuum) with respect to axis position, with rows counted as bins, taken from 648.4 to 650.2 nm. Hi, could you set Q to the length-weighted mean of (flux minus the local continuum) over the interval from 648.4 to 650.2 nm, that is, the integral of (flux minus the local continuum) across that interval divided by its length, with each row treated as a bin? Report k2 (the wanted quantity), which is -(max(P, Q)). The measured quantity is 0.1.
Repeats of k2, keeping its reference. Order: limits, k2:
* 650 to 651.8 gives -0.5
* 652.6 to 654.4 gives 0.2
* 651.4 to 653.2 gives -0.3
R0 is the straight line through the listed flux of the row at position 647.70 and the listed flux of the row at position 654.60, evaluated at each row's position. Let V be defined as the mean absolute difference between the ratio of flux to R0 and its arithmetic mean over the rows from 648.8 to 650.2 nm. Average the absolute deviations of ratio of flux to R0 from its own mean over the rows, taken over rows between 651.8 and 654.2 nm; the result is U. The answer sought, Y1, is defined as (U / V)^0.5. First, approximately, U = 0.020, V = 0.0236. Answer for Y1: 0.91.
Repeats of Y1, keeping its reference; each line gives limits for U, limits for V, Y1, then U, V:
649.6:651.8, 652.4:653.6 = 1.37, 0.025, 0.0135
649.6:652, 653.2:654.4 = 1.03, 0.023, 0.0215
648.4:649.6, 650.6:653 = 1.01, 0.024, 0.0237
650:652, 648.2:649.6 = 0.86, 0.017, 0.0227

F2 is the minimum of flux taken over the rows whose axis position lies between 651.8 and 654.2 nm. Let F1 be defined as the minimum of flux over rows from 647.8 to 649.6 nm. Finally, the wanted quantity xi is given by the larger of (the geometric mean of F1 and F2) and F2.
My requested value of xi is 25.4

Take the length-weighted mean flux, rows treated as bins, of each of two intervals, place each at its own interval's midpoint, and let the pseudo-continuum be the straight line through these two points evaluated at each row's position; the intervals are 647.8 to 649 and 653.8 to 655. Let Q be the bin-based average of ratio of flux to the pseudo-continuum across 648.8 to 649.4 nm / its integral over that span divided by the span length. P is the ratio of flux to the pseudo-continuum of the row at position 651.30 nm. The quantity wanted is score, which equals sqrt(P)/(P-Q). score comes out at 202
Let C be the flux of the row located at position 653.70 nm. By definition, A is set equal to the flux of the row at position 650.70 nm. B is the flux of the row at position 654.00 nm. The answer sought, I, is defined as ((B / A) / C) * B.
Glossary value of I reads 1.07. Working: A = 26.39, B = 27.43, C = 26.55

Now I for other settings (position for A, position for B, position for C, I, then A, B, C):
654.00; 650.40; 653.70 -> 0.85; 27.43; 24.94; 26.55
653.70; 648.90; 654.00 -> 0.96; 26.55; 26.45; 27.43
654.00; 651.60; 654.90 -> 1.06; 27.43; 27.17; 25.37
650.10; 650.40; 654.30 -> 0.95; 25.73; 24.94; 25.48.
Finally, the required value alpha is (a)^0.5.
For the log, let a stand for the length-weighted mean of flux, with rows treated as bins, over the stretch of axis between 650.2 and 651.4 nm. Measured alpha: 5.07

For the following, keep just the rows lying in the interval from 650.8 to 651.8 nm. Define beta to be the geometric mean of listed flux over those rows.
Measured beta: 26.2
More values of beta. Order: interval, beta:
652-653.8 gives 26.3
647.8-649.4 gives 25.3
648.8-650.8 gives 25.4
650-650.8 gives 25.7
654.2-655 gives 26.2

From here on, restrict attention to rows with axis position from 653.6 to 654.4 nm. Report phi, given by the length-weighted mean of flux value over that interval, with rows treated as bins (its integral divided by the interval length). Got 26.5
